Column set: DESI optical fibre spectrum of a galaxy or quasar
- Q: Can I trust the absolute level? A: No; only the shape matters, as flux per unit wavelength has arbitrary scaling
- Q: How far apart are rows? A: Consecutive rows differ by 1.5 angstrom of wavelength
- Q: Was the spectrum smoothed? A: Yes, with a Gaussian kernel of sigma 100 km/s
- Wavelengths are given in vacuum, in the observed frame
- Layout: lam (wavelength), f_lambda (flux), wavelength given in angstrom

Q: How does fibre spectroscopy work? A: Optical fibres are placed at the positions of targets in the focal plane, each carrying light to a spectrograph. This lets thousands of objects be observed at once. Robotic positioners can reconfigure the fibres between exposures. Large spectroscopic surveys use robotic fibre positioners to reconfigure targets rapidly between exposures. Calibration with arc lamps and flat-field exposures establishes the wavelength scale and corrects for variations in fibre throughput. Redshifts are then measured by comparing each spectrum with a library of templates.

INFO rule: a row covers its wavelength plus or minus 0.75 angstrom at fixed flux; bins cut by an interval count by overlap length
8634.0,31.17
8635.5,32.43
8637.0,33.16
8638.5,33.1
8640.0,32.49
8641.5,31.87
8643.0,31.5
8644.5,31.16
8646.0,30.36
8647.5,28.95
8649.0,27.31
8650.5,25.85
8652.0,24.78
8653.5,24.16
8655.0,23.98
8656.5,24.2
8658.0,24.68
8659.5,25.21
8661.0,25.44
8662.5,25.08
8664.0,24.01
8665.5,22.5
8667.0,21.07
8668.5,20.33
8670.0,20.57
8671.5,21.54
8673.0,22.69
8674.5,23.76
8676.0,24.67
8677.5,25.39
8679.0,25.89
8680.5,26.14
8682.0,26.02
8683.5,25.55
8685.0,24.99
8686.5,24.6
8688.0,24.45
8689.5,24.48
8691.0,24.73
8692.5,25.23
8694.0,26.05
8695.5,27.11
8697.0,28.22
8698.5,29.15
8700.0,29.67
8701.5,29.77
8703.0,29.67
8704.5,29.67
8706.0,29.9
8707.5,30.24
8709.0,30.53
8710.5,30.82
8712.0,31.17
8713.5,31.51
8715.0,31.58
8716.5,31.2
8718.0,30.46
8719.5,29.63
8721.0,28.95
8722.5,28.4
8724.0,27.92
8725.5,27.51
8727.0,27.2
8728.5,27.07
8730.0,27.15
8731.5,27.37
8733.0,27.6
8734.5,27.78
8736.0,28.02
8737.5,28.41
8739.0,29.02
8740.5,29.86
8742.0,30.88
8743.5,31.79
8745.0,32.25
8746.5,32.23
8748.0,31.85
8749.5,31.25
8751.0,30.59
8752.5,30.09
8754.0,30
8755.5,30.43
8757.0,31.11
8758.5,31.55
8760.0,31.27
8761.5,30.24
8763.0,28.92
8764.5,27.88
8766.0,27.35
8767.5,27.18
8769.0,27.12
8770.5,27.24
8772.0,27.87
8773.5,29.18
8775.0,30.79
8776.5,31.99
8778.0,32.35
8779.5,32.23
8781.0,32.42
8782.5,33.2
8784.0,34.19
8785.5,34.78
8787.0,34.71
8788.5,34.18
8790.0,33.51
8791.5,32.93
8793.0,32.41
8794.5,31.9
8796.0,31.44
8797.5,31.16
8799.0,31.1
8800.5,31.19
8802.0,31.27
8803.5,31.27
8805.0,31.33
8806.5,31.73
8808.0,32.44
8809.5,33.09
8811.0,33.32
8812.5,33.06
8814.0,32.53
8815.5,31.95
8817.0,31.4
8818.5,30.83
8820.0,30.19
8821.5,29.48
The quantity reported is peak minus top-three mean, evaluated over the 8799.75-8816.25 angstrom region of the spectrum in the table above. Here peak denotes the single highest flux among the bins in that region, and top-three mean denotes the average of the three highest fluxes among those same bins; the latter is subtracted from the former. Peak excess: 0.16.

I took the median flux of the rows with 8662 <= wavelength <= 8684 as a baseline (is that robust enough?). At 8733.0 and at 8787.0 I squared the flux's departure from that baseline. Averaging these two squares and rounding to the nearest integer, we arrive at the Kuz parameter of 64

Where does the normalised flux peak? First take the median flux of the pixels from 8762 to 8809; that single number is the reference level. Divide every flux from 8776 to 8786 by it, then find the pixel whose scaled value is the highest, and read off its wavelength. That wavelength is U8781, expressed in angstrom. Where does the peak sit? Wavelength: 8785.5 angstrom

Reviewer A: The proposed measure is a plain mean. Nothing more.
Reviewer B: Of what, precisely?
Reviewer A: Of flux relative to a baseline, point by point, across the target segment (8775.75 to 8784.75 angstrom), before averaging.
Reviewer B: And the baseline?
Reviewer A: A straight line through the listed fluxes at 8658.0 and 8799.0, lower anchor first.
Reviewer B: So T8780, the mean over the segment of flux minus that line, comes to 2.5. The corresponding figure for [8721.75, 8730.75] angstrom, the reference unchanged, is -0.2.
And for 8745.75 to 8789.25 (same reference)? 1.2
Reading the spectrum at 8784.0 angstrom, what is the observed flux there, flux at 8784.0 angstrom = 34.19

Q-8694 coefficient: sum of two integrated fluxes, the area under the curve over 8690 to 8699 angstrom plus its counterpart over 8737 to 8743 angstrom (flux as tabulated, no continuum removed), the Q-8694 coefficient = 418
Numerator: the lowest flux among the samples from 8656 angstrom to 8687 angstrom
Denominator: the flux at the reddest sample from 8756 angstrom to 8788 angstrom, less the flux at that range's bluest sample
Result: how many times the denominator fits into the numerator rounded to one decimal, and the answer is 5.6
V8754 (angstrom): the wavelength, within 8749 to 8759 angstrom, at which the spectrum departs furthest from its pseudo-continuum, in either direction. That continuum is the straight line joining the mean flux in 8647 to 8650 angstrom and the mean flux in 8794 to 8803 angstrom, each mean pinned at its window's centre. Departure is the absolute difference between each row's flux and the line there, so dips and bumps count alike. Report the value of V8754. 8758.5 angstrom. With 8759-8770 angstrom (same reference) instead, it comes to 8769.0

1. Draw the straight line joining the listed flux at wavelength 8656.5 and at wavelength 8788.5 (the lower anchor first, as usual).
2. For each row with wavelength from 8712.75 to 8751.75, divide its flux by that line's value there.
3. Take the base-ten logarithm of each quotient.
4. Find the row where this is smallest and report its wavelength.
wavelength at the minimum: 8730.0 angstrom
